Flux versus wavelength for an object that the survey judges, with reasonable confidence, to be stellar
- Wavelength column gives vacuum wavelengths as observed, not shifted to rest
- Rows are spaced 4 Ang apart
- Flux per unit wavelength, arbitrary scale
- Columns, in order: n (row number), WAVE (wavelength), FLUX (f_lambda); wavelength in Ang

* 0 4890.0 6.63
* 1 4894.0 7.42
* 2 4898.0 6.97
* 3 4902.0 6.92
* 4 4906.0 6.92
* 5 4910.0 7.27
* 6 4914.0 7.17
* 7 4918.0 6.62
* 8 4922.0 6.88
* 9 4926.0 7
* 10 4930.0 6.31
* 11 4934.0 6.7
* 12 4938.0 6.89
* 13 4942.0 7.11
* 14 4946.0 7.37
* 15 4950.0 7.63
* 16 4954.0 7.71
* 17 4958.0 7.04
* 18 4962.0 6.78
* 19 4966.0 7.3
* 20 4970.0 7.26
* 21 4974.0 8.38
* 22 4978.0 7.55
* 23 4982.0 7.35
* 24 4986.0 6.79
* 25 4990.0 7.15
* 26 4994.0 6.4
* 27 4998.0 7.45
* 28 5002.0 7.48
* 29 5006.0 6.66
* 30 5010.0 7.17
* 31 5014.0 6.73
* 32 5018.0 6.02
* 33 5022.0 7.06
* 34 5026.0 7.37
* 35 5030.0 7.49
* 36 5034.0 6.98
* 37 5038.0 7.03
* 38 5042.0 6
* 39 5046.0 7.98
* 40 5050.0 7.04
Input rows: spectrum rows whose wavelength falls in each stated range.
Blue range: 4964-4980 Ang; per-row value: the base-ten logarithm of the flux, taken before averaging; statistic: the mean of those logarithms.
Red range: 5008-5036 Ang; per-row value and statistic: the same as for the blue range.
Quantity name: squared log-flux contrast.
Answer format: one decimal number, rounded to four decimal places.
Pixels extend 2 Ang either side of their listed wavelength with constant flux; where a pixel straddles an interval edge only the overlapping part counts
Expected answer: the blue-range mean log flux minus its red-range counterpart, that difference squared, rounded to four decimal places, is 0.0015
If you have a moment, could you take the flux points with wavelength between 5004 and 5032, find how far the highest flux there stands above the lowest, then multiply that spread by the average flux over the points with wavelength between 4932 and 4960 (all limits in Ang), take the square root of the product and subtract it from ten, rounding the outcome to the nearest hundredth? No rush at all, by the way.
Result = 6.75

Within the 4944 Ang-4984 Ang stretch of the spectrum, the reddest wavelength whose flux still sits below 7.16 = 4962.0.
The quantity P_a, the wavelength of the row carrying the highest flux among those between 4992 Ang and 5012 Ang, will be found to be 5002.0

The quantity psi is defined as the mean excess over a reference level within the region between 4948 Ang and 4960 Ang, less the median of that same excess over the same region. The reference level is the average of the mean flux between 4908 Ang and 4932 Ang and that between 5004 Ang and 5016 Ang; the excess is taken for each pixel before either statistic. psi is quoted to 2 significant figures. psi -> -0.17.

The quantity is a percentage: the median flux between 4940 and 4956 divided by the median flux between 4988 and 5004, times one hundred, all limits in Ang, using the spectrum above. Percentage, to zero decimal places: 103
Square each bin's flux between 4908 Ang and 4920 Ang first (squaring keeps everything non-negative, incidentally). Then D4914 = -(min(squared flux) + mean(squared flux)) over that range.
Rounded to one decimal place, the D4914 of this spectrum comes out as -93.2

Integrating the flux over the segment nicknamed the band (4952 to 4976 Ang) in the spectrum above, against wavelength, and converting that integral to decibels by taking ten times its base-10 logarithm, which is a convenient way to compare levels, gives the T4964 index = 23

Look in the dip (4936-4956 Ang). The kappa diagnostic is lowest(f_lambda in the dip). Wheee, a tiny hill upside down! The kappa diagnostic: 6.89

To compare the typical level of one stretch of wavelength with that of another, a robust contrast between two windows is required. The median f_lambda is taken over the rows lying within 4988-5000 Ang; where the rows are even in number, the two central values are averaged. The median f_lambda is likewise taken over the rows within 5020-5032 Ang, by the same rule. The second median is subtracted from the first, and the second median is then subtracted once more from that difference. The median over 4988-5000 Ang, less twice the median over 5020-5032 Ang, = -7.6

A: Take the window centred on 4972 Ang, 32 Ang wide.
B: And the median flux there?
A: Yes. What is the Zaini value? 7.28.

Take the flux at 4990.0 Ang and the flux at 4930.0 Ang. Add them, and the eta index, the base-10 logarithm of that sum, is 1.129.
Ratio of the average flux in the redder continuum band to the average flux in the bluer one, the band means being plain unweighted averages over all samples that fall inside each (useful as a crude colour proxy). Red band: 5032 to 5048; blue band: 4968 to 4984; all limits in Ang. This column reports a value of 0.92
